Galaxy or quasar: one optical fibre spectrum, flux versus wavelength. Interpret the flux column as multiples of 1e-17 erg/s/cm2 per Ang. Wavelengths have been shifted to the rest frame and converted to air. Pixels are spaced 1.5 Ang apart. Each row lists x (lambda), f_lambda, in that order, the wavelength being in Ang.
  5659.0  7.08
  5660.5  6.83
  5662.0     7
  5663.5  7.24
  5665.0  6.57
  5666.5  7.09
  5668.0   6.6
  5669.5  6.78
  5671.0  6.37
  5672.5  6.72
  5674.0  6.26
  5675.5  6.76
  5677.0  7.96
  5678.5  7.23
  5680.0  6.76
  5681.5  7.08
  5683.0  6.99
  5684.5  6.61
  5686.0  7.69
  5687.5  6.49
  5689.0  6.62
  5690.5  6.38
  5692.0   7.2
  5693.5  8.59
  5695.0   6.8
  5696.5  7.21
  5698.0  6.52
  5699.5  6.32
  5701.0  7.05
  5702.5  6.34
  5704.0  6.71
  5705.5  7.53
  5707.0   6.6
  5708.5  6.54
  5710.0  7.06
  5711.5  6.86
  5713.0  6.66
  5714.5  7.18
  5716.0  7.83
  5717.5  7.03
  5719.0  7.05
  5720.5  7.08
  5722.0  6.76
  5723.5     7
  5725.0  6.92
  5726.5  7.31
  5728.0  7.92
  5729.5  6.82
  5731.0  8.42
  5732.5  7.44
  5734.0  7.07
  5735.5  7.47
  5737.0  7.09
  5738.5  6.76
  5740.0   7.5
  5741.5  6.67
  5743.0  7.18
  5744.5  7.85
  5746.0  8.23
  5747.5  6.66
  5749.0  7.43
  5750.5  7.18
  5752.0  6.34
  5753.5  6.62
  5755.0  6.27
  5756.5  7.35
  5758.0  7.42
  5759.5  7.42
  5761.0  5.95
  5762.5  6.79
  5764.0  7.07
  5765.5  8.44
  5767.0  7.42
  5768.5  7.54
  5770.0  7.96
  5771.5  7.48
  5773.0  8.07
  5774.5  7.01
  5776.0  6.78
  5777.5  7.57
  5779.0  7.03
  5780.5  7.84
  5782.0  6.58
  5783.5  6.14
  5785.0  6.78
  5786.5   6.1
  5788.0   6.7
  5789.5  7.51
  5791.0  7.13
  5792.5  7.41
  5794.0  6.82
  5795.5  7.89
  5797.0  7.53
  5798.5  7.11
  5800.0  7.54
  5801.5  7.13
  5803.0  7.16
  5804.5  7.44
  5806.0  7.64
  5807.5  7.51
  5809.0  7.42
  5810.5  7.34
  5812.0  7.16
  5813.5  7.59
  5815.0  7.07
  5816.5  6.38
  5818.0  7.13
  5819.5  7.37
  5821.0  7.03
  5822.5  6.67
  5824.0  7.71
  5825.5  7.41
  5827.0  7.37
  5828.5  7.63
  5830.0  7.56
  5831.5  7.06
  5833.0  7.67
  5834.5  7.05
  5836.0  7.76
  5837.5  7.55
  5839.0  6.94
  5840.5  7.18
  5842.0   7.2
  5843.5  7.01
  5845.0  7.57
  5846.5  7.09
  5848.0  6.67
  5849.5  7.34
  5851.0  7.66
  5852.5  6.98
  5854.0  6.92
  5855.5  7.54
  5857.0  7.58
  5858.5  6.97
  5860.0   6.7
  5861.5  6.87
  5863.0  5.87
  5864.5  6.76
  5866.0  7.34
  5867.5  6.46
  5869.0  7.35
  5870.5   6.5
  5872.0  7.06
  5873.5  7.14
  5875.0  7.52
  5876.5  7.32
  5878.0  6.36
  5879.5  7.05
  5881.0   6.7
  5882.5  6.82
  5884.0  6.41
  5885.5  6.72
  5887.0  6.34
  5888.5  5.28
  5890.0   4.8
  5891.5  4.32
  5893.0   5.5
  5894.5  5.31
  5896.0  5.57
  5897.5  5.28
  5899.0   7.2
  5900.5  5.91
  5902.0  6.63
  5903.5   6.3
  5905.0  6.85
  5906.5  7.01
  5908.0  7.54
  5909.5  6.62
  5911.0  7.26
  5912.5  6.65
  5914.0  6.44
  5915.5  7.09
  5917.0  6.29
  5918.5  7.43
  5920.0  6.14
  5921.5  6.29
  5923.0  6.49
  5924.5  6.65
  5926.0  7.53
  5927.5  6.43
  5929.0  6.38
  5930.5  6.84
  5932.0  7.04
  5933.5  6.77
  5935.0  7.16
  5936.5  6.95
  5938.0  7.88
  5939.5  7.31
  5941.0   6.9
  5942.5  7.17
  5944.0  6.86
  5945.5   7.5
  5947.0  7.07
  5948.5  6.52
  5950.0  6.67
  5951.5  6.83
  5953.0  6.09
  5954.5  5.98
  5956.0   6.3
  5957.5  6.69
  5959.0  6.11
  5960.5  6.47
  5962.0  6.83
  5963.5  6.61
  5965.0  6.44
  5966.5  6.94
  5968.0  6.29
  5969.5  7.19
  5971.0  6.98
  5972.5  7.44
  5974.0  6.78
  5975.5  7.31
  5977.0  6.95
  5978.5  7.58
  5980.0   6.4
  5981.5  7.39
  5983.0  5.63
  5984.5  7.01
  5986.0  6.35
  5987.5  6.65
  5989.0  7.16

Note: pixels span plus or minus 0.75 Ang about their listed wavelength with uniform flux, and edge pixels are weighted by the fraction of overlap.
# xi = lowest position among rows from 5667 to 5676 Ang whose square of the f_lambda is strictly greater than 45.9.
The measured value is 5669.5 Ang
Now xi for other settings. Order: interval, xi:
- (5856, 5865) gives 5857.0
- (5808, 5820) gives 5809.0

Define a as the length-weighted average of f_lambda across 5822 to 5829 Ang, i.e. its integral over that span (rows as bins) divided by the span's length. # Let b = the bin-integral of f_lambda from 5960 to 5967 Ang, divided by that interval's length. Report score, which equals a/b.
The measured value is 1.11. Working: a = 7.4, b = 6.65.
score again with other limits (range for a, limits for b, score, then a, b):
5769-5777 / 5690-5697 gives 1.03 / 7.5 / 7.27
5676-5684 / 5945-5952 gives 1.04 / 7.2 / 6.90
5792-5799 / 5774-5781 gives 1.02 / 7.4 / 7.23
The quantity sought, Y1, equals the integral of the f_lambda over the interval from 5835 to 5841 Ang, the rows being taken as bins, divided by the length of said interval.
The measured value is 7.4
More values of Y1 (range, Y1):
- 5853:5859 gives 7.3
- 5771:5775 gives 7.6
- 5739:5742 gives 7.1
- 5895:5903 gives 6.1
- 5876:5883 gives 6.8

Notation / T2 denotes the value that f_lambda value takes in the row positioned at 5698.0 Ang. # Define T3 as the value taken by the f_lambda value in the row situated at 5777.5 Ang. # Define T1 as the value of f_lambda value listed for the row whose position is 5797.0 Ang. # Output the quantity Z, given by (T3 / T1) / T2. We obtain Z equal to 0.154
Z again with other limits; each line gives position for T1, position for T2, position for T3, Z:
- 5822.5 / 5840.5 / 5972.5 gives 0.155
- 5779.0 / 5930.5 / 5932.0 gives 0.146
